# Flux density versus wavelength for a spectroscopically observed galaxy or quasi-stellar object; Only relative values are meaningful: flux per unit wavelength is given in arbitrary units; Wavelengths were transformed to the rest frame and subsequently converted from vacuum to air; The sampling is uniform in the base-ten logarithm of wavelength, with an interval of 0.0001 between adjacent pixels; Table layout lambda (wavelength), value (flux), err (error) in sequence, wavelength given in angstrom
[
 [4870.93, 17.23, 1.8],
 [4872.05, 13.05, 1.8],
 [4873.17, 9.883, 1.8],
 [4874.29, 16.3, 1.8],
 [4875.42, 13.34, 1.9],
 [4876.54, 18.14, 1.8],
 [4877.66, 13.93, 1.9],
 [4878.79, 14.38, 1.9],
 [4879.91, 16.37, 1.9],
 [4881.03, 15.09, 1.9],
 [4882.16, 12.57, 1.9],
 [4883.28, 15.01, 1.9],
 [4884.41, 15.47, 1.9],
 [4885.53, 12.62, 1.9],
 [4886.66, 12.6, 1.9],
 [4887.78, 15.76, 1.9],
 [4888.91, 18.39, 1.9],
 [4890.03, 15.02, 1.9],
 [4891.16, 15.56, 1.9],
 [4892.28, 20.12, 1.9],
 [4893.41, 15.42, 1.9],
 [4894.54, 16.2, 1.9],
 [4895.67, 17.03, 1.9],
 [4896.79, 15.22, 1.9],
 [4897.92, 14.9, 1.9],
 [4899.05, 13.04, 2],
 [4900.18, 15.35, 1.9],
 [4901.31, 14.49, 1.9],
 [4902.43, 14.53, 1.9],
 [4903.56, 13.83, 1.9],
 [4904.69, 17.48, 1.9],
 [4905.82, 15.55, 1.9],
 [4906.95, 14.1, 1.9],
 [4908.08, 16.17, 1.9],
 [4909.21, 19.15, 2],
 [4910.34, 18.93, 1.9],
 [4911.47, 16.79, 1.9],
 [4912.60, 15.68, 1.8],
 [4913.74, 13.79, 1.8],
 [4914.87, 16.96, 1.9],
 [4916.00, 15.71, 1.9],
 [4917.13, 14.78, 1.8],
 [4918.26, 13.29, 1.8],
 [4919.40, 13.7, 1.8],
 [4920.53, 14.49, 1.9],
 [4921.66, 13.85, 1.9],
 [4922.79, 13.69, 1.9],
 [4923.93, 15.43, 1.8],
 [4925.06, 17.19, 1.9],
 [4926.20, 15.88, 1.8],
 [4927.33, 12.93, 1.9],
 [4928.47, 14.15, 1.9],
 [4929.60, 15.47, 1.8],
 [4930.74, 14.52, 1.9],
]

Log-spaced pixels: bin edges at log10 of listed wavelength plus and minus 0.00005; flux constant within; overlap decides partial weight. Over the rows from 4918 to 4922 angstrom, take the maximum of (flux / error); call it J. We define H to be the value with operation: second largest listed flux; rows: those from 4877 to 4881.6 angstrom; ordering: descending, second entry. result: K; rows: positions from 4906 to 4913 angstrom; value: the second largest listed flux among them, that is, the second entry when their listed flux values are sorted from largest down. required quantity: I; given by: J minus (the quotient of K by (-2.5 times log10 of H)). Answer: 14.1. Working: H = 15.09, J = 7.6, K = 18.93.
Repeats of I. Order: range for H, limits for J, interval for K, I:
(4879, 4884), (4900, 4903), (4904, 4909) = 13.6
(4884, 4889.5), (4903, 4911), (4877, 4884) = 15.0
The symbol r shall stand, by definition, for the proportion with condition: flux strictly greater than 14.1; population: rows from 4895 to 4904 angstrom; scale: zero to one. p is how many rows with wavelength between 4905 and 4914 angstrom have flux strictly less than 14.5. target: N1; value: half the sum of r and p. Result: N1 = 1.4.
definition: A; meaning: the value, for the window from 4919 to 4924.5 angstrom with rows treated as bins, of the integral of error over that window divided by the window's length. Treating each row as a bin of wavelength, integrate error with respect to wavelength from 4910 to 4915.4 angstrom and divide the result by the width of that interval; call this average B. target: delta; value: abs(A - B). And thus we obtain 0.008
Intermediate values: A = 1.86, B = 1.856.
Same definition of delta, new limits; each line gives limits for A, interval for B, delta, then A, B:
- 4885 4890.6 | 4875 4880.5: 0.018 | 1.90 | 1.882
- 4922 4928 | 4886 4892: 0.041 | 1.86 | 1.901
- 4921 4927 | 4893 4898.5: 0.036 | 1.86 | 1.899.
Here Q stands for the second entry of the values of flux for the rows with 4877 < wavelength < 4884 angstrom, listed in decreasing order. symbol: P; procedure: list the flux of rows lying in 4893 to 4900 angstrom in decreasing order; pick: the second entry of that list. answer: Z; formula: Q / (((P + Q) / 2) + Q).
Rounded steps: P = 16.2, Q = 15.09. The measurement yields 0.491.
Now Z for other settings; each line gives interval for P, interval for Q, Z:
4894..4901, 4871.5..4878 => 0.501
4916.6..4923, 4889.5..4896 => 0.519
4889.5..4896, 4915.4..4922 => 0.482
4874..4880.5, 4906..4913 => 0.517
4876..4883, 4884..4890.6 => 0.495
